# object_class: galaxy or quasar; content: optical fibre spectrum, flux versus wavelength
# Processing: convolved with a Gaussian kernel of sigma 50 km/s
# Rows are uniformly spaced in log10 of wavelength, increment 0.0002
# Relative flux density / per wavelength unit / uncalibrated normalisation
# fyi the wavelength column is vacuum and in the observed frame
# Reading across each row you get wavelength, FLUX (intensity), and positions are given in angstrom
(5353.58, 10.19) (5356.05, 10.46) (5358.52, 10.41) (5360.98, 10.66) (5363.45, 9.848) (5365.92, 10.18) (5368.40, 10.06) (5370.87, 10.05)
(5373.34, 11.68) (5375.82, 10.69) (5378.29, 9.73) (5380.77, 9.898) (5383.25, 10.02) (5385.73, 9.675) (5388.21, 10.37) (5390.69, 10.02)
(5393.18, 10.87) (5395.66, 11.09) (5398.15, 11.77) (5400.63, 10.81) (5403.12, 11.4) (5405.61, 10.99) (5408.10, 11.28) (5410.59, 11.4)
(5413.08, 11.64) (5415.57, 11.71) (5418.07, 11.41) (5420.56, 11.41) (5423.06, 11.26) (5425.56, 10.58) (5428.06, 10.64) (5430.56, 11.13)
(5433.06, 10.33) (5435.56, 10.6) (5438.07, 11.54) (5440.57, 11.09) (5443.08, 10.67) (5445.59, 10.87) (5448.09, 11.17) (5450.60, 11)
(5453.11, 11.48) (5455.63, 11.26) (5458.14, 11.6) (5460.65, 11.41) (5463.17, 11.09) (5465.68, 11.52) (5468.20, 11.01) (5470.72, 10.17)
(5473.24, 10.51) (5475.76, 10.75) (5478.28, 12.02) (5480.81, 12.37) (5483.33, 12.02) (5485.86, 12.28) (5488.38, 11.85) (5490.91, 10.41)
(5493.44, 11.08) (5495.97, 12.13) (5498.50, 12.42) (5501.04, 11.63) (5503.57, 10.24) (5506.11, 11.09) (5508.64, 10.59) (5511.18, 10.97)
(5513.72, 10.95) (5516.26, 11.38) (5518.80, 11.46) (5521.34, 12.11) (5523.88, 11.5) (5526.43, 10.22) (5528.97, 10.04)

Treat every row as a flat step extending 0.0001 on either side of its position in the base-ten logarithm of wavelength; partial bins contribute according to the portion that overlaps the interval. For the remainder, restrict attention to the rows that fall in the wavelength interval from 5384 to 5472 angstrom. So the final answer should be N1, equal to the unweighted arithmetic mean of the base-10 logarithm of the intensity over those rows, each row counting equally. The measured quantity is 1.04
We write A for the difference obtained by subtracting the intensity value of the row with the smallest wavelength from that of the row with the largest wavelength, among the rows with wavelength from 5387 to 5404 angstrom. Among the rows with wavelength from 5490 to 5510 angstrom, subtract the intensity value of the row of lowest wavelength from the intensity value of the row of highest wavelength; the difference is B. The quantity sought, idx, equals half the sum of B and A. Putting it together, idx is 0.6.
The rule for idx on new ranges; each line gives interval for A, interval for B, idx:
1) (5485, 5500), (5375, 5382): -0.3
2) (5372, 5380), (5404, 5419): -0.8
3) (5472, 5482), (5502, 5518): 1.5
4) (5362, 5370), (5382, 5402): 0.5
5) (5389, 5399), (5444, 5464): 1.0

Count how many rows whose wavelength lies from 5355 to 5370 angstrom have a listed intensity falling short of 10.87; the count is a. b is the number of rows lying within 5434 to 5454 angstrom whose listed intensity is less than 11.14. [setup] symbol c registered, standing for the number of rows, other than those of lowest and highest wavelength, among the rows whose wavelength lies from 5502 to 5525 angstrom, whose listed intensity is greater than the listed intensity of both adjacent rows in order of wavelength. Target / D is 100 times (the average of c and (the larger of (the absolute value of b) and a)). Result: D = 450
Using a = 6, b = 5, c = 3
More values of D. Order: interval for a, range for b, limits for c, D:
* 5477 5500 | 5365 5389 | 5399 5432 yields 550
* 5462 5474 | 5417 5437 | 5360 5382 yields 350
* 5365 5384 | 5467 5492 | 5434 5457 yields 500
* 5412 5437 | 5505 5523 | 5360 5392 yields 400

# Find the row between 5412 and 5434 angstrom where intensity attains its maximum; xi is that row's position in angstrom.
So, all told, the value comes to 5415.57 angstrom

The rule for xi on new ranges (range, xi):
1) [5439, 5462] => 5458.14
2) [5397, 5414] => 5398.15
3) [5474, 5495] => 5480.81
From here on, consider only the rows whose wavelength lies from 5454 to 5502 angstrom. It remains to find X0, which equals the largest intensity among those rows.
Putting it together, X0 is 12.42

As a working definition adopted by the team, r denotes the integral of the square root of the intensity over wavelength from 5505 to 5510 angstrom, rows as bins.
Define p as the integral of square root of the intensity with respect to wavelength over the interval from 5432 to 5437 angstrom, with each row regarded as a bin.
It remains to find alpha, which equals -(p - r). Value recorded 0.27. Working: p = 16.2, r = 16.5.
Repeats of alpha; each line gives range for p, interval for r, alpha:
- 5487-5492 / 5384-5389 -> -0.92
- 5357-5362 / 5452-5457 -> 0.60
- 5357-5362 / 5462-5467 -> 0.59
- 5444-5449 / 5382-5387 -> -0.90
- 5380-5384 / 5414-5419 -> 4.39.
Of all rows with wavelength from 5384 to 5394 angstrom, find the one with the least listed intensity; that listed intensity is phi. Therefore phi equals 9.675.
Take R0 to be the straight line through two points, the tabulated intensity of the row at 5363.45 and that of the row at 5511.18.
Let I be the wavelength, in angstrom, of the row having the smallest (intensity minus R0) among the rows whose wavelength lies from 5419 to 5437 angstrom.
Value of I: 5433.06 angstrom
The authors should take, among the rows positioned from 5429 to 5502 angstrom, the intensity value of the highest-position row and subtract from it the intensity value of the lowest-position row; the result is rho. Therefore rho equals 0.50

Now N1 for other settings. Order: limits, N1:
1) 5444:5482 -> 1.05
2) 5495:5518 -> 1.05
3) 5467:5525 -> 1.05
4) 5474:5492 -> 1.07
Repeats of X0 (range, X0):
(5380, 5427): 11.77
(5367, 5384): 11.68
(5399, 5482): 12.37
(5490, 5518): 12.42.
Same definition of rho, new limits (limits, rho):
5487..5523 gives 0.26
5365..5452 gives 0.82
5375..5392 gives -0.67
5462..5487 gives 1.19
